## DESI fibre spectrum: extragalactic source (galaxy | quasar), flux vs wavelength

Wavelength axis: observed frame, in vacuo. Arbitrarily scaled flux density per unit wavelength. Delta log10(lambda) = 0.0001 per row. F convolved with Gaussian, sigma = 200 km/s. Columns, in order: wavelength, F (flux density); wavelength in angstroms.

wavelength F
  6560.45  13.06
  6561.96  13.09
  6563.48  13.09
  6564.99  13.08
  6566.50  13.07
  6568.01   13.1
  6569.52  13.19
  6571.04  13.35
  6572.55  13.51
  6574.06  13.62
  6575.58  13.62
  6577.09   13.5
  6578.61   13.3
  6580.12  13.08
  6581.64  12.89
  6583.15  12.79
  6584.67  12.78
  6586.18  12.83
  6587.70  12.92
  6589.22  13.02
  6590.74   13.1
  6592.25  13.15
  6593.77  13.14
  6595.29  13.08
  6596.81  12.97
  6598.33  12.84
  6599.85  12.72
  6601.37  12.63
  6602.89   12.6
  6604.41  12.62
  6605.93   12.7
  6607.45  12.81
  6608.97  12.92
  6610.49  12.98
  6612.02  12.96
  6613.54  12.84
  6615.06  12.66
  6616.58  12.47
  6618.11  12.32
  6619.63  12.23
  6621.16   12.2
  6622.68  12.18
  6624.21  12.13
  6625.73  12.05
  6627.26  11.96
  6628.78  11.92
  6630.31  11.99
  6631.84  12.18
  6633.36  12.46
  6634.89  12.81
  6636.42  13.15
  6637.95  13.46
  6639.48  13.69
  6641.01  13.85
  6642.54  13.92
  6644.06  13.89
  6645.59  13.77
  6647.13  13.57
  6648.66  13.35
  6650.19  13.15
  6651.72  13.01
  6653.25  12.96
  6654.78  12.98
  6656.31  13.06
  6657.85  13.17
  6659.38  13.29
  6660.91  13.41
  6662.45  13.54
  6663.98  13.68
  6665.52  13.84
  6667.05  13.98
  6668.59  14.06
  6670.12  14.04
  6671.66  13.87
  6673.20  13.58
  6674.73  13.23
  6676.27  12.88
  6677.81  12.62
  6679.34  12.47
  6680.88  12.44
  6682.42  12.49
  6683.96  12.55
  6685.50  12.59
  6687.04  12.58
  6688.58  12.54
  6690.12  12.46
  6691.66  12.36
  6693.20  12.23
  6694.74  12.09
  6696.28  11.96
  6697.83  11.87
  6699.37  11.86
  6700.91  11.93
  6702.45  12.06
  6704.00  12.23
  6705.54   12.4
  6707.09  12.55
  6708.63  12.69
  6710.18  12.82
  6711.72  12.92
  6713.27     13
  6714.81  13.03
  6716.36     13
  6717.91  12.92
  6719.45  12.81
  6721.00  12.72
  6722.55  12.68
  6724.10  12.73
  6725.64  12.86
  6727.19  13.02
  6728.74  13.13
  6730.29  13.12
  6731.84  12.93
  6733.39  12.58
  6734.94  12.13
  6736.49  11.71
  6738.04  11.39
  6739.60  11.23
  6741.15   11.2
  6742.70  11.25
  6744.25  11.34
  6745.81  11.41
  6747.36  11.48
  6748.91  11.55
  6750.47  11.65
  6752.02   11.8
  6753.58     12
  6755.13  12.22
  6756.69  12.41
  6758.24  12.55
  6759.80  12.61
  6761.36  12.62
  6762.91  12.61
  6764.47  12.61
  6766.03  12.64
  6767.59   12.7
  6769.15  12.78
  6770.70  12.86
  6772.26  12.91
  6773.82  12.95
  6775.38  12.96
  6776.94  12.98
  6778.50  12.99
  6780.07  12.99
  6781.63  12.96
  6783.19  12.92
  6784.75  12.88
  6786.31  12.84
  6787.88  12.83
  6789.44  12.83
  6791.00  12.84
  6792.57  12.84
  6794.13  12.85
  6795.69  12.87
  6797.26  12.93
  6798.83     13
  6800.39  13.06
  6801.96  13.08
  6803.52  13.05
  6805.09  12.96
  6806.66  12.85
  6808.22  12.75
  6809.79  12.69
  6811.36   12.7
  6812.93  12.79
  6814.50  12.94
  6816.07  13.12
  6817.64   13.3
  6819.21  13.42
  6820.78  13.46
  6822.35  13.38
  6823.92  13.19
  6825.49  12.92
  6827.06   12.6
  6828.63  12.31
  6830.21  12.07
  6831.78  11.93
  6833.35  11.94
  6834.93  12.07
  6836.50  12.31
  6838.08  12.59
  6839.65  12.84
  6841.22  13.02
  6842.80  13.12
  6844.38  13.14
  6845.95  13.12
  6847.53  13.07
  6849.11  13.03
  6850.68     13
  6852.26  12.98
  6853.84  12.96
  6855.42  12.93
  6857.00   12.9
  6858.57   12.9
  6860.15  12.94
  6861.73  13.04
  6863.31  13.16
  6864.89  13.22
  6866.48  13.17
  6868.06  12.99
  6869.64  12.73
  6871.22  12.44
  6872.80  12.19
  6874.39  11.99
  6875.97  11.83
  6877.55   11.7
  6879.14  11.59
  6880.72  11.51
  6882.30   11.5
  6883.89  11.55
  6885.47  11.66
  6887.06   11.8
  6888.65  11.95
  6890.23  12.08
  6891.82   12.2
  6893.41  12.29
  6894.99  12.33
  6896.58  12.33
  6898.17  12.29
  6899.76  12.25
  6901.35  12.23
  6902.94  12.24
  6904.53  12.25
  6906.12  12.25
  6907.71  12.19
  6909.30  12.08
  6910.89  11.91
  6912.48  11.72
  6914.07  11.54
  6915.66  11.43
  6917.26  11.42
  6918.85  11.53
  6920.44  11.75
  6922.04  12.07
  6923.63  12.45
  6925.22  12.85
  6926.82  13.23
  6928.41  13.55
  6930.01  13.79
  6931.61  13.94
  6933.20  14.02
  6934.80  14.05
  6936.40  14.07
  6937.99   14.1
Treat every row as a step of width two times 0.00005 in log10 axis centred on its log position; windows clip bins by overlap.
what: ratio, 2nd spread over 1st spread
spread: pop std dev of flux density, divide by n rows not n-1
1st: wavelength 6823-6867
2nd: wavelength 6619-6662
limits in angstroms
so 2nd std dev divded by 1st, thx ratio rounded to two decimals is 1.65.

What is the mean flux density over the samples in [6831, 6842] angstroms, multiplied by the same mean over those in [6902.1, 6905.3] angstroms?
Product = 152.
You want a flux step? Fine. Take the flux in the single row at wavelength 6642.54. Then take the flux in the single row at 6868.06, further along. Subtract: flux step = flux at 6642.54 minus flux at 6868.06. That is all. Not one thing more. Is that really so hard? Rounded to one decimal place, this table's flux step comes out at 0.9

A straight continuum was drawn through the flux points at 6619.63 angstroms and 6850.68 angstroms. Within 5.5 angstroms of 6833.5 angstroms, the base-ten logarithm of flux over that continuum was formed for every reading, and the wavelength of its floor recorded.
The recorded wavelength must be 6831.78 angstroms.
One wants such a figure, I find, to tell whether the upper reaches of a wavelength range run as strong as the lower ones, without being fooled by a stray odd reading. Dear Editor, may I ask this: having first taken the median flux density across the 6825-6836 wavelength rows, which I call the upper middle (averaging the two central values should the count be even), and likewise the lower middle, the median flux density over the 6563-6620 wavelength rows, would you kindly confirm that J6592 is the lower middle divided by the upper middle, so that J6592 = 1.07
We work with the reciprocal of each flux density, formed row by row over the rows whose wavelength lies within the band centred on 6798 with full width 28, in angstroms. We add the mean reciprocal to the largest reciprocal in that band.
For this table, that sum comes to 0.156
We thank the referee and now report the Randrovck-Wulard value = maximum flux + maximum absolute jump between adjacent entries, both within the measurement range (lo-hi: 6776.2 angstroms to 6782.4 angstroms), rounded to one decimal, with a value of 13.0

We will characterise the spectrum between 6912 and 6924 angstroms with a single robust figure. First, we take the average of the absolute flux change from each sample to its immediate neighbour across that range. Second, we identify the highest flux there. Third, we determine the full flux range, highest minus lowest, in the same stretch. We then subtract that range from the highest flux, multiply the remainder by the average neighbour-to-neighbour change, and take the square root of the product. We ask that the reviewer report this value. 1.47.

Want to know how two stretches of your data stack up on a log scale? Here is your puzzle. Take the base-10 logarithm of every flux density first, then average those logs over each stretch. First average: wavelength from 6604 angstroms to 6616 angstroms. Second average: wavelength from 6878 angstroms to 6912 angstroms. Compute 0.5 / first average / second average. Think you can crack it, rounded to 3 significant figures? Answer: 0.418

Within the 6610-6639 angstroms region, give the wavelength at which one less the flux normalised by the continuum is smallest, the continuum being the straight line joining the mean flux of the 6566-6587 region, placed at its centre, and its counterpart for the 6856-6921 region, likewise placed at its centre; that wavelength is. 6637.95 angstroms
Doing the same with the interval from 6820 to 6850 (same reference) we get 6820.78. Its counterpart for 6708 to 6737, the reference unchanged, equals 6728.74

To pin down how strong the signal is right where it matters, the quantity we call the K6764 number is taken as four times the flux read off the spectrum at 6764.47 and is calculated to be 50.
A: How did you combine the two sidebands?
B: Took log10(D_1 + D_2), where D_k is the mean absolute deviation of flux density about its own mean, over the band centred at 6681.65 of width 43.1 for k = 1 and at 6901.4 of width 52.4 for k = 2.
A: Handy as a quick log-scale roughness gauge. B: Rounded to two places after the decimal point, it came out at -0.01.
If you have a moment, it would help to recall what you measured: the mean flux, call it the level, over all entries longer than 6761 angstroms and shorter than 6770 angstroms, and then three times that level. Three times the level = 38.0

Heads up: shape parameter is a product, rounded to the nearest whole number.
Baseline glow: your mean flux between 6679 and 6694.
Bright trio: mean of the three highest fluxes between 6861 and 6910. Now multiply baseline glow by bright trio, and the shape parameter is 164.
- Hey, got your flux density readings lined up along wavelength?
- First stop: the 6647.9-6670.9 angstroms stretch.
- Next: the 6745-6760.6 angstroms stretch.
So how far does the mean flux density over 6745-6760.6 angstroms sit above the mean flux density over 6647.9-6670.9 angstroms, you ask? -1.5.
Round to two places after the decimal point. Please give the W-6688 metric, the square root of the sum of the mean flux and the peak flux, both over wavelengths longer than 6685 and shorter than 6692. 5.01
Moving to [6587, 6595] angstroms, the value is 5.12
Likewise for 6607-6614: 5.09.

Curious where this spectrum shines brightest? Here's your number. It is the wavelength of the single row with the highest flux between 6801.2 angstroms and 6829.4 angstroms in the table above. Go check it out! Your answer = 6820.78 angstroms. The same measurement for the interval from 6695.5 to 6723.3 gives 6714.81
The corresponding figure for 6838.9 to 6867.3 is 6864.89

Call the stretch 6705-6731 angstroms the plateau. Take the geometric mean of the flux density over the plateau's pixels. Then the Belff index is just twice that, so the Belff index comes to 25.7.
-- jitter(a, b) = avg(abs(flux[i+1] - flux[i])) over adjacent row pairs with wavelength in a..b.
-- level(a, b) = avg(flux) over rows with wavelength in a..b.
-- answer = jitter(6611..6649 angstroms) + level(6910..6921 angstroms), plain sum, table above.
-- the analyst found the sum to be 11.8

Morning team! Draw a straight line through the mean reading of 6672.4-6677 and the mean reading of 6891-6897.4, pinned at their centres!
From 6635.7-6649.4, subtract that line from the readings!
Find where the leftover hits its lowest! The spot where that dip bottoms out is 6636.42 angstroms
